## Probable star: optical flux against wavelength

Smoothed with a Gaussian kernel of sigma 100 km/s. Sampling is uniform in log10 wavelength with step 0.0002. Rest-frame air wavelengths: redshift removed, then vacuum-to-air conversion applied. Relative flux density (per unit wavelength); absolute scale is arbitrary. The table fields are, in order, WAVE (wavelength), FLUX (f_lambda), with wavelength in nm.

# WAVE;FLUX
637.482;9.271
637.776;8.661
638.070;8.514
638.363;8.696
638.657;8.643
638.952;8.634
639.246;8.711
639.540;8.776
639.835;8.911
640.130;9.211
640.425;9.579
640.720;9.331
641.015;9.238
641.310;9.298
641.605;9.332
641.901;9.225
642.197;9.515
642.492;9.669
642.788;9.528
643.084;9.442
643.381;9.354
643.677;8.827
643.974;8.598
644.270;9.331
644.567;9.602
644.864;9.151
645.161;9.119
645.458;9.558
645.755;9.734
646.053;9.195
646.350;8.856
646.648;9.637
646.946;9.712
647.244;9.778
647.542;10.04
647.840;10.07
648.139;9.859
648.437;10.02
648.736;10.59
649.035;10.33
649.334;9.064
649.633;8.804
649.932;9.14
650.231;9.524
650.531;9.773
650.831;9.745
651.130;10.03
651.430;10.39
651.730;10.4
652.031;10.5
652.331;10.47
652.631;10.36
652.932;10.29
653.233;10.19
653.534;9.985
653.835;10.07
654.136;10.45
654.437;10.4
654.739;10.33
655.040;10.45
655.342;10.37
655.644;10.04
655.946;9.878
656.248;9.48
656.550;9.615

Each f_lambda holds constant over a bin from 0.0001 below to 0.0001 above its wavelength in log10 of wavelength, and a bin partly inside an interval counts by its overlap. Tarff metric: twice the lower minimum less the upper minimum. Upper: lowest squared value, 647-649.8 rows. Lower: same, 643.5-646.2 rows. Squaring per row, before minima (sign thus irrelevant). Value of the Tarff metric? 70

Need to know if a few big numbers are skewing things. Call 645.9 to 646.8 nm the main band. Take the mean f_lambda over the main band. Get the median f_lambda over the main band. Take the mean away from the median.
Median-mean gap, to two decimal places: -0.03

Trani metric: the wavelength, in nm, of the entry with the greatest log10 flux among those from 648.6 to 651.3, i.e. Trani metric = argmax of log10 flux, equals 648.736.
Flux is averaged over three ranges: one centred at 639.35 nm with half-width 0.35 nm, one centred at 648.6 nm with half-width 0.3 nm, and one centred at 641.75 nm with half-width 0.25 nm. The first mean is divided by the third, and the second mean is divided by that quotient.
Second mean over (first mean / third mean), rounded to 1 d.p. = 10.9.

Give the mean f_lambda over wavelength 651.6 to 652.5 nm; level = 10.5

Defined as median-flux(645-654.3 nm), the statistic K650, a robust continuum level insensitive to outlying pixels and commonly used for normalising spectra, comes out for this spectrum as 10.0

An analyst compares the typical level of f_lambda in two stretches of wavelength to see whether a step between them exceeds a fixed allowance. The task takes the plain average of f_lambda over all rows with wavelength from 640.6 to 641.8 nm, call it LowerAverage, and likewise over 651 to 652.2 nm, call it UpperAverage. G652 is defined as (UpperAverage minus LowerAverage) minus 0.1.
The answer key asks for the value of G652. 0.93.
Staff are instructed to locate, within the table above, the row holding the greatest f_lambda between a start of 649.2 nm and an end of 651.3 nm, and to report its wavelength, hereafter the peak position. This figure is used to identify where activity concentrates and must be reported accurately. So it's 651.130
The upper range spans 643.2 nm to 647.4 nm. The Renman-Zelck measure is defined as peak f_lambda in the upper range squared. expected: 96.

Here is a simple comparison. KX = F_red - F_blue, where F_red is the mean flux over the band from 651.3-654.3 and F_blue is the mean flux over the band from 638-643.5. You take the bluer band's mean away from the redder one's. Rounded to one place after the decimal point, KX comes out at 1.2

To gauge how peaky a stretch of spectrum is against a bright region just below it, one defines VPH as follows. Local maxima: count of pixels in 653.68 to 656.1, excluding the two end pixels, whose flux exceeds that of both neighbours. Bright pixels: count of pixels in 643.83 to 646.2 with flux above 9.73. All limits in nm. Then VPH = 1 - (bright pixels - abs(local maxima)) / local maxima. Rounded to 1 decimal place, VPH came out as 1.5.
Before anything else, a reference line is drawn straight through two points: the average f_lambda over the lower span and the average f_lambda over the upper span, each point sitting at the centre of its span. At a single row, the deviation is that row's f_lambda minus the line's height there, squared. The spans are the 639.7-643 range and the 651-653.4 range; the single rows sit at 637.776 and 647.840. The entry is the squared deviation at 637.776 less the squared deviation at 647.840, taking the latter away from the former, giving 0.12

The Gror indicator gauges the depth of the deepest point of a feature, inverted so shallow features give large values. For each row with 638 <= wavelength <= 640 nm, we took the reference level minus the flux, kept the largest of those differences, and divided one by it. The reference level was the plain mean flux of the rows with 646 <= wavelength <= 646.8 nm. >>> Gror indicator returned 1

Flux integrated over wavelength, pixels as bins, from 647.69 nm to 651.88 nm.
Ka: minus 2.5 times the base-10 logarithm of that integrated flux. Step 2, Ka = -4.04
